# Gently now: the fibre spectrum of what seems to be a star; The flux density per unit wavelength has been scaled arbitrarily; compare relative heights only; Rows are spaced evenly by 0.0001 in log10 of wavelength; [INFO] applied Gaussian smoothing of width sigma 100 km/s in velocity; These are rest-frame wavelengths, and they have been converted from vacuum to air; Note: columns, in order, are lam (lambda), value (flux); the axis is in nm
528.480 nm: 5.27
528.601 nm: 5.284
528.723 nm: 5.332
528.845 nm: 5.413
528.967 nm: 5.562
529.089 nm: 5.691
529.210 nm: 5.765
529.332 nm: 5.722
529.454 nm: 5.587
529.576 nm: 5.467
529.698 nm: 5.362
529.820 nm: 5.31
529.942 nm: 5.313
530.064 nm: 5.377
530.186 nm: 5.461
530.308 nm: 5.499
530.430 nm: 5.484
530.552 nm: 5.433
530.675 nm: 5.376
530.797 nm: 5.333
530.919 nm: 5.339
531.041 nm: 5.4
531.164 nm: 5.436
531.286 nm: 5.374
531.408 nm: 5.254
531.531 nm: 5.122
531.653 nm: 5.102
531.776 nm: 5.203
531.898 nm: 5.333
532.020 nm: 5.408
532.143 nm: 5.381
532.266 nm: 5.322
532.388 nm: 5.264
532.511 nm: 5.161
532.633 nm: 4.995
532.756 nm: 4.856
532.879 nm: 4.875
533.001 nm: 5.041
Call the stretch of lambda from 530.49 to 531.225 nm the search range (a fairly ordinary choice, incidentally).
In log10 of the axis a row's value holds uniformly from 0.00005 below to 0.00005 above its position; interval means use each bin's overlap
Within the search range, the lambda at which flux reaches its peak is 531.164 nm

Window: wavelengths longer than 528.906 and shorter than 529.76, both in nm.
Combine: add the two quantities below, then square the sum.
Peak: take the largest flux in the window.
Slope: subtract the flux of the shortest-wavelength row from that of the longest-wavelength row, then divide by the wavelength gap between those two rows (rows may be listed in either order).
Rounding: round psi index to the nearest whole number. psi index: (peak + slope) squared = 30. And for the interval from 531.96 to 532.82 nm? 22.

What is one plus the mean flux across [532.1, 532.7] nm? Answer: 6.22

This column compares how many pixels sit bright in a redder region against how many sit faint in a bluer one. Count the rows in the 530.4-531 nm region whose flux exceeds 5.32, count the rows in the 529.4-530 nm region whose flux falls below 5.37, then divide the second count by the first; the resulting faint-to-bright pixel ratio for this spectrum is 0.6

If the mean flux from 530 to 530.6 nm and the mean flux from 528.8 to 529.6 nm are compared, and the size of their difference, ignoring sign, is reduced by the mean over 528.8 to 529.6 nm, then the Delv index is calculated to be -5.45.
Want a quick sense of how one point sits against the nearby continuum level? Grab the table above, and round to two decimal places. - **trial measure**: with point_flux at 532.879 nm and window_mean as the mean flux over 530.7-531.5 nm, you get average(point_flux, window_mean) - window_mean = -0.24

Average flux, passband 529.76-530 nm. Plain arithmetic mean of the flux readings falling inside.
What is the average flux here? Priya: 5.31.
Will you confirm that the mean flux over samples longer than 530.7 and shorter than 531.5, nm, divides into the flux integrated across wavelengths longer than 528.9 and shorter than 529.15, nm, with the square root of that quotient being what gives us 0.51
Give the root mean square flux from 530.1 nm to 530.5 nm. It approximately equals 5.48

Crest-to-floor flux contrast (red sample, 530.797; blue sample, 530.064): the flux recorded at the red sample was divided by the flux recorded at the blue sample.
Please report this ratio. 0.99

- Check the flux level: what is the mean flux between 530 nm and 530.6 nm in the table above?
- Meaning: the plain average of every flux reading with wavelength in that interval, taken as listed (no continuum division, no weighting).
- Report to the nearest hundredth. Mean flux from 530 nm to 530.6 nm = 5.45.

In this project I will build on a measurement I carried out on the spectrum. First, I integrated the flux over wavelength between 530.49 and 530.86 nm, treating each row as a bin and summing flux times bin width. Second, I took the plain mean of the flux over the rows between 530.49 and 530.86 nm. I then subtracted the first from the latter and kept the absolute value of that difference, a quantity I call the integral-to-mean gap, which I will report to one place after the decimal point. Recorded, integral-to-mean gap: 3.4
